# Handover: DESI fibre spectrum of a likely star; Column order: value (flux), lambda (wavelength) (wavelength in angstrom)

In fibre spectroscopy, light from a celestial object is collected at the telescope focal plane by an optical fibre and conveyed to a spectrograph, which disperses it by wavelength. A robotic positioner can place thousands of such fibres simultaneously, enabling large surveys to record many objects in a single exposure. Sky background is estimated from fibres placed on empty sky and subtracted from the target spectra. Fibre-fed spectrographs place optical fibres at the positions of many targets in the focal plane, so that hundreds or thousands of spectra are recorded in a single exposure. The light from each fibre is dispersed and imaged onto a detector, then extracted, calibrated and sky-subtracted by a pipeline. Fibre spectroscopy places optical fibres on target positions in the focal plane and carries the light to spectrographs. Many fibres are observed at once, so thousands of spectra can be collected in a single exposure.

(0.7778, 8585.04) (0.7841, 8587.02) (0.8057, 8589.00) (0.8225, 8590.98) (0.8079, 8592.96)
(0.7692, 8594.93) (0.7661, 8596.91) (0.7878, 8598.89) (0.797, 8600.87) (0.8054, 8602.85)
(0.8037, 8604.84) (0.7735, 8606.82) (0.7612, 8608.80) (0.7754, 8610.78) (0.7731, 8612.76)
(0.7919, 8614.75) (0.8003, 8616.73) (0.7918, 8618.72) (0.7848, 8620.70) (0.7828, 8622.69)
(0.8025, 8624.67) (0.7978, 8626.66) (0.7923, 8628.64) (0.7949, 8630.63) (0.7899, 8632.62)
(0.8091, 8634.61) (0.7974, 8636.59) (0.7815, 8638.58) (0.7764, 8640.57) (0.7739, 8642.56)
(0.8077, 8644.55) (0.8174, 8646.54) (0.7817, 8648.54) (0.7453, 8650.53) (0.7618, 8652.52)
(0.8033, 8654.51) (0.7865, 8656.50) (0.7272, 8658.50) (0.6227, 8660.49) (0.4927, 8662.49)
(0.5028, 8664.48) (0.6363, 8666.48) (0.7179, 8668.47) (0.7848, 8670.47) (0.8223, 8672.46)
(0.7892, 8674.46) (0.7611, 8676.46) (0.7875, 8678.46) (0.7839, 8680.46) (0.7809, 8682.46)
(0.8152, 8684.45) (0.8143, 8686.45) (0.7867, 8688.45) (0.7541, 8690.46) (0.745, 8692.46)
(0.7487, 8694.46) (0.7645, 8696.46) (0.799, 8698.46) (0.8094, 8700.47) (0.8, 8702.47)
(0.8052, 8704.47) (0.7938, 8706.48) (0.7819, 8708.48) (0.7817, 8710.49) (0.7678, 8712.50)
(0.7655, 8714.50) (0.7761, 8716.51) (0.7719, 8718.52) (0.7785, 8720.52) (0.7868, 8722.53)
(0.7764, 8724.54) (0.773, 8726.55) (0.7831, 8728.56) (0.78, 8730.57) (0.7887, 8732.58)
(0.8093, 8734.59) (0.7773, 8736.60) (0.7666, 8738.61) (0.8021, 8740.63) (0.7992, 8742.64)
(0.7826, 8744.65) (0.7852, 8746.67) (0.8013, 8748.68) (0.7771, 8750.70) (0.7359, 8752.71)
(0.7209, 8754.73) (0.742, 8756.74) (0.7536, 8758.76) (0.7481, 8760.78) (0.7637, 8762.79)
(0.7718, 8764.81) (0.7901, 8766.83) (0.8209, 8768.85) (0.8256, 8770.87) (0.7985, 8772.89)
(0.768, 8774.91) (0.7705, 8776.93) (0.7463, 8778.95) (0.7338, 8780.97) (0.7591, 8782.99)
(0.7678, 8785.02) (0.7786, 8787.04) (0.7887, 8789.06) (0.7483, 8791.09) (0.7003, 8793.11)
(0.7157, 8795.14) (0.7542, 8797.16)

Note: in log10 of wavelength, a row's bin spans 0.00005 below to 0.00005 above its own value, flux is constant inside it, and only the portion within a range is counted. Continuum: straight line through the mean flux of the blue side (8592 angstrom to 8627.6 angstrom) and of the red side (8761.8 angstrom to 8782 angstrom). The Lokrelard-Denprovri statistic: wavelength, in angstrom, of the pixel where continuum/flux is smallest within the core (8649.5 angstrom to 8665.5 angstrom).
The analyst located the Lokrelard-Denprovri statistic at 8654.51 angstrom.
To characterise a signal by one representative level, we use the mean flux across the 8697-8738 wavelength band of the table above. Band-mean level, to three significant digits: 0.785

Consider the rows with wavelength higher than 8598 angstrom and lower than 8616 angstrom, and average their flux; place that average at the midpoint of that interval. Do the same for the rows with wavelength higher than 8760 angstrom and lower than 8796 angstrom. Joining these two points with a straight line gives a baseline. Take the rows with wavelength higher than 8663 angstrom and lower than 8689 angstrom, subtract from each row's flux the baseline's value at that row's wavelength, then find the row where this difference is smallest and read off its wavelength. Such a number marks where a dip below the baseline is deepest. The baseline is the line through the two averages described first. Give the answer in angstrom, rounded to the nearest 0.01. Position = 8664.48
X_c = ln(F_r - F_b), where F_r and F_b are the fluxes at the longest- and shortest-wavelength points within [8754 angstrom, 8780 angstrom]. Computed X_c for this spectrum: -3.7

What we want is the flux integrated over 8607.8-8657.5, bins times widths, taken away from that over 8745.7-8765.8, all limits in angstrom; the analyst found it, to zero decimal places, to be -24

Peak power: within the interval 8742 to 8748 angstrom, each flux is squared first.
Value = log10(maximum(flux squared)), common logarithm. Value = -0.195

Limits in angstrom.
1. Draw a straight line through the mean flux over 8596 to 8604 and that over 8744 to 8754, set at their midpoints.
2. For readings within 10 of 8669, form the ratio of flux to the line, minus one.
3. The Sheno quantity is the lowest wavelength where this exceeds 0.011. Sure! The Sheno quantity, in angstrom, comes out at 8672.46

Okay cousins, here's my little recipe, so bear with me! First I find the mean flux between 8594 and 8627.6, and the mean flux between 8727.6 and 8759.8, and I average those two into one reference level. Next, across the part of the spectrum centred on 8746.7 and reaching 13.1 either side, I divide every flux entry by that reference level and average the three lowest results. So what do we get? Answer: 0.939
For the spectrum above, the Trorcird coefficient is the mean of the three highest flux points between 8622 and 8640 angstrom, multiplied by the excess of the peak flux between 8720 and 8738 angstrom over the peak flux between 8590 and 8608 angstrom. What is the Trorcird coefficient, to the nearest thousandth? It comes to -0.011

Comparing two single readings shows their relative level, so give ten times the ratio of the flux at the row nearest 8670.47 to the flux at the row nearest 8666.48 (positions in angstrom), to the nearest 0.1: 12.3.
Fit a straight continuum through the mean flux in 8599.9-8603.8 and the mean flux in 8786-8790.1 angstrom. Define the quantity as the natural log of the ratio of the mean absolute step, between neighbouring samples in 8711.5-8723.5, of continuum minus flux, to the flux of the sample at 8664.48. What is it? -4.4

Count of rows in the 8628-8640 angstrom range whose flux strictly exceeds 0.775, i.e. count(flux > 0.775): 6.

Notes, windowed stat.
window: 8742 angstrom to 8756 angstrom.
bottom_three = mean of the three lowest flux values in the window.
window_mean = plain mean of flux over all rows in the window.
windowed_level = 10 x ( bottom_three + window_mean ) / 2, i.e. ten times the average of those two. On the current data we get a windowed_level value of 7.58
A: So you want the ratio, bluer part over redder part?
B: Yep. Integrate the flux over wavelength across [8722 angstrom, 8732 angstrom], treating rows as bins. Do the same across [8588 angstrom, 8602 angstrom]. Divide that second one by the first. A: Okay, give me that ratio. 1.4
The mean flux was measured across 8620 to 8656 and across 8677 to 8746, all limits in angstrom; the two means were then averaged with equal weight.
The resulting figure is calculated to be 0.786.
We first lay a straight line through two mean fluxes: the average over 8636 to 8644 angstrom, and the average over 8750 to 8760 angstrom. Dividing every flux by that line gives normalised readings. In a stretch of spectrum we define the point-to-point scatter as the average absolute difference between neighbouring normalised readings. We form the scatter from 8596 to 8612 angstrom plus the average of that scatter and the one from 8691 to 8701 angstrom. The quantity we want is 0.037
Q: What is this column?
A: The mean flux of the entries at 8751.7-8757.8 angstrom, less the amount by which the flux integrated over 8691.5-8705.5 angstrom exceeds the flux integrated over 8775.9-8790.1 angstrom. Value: 1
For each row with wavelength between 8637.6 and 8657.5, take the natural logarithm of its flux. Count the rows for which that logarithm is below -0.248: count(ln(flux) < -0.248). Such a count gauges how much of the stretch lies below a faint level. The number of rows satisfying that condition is 4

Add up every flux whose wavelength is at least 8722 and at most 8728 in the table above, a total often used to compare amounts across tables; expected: 2.34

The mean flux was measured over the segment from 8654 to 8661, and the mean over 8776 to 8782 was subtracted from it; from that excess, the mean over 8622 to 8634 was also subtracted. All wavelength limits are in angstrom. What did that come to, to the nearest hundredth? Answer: -0.81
